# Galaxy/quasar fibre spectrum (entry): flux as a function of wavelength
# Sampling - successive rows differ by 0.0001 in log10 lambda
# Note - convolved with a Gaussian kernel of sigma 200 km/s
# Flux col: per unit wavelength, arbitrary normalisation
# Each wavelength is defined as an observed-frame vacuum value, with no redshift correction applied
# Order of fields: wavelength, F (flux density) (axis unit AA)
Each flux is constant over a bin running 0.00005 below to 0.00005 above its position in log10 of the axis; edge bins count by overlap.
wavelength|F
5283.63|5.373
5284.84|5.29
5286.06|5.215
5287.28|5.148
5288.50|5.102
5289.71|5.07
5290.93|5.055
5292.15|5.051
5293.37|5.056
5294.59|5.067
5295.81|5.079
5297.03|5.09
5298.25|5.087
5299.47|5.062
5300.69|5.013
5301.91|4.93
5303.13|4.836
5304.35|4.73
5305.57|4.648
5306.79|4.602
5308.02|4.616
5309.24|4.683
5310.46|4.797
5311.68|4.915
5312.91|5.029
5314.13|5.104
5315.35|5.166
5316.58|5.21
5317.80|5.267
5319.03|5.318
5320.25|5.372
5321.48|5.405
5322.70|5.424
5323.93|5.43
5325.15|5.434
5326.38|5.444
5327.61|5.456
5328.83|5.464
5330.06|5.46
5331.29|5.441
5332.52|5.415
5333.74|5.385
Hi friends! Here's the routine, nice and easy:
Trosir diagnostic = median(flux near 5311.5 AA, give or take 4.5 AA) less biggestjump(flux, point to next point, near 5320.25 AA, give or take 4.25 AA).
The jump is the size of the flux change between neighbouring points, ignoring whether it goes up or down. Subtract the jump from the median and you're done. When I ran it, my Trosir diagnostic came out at 4.86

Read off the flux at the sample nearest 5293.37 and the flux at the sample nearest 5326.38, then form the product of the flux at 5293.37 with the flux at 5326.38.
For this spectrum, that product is 27.5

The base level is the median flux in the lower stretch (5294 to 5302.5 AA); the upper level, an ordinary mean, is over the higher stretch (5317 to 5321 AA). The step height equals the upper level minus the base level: 0.25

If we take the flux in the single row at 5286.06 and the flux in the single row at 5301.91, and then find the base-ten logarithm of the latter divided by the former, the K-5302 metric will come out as -0.024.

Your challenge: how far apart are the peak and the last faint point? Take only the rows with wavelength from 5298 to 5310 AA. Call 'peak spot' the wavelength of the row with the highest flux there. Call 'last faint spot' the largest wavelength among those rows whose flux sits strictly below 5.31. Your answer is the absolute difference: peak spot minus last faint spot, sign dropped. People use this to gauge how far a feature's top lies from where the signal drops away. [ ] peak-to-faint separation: 11.0 AA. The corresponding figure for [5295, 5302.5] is 4.9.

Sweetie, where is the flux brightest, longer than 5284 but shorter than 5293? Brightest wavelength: 5284.84 AA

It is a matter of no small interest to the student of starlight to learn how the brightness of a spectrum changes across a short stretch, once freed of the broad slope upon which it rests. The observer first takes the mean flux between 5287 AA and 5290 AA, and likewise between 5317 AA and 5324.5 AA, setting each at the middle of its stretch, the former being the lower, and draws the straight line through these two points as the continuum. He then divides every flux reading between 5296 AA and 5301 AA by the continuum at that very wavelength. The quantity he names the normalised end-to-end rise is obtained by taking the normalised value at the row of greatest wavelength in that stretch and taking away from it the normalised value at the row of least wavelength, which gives -0.020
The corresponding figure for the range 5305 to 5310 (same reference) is 0.002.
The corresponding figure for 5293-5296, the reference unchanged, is 0.001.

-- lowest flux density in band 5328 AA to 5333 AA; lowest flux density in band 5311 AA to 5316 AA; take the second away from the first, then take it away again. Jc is -4.4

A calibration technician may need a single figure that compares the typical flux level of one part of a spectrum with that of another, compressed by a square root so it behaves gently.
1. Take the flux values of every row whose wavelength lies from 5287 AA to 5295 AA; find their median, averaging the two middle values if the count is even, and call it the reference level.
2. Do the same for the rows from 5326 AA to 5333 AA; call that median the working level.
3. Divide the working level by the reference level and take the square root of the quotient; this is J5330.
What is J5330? 1.04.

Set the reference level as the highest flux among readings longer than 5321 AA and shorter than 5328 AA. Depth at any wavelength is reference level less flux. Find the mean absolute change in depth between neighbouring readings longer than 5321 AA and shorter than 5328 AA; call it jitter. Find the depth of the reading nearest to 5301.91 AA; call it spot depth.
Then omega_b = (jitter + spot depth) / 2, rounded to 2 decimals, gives 0.27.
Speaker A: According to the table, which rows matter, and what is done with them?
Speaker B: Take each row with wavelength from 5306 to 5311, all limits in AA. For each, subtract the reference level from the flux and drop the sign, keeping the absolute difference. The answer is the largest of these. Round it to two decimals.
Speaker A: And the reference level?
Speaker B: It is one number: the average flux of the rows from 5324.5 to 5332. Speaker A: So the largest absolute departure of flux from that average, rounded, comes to 0.85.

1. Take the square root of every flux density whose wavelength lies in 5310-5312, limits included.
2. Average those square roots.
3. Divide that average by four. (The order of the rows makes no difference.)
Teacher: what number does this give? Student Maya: 0.551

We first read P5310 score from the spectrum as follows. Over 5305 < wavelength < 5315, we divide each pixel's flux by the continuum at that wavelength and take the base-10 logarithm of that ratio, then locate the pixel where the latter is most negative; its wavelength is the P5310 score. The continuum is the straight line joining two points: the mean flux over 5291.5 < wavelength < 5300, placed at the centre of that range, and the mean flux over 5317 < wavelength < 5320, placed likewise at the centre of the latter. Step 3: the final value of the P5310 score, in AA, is 5306.79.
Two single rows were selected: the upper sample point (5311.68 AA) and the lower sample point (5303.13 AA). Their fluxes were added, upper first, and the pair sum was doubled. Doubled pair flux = 19.5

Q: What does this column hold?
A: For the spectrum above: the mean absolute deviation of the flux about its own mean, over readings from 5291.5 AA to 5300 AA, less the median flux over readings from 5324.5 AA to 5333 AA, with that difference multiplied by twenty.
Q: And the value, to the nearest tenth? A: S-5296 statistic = -108.6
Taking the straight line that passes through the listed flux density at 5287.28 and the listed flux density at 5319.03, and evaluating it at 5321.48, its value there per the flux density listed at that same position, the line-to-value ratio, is 0.99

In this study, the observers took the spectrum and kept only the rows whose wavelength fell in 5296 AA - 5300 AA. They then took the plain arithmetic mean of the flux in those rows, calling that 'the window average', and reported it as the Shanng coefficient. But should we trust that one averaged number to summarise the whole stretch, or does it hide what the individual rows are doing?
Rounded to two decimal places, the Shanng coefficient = 5.08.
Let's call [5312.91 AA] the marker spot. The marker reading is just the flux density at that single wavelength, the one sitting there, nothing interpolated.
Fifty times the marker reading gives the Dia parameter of 251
